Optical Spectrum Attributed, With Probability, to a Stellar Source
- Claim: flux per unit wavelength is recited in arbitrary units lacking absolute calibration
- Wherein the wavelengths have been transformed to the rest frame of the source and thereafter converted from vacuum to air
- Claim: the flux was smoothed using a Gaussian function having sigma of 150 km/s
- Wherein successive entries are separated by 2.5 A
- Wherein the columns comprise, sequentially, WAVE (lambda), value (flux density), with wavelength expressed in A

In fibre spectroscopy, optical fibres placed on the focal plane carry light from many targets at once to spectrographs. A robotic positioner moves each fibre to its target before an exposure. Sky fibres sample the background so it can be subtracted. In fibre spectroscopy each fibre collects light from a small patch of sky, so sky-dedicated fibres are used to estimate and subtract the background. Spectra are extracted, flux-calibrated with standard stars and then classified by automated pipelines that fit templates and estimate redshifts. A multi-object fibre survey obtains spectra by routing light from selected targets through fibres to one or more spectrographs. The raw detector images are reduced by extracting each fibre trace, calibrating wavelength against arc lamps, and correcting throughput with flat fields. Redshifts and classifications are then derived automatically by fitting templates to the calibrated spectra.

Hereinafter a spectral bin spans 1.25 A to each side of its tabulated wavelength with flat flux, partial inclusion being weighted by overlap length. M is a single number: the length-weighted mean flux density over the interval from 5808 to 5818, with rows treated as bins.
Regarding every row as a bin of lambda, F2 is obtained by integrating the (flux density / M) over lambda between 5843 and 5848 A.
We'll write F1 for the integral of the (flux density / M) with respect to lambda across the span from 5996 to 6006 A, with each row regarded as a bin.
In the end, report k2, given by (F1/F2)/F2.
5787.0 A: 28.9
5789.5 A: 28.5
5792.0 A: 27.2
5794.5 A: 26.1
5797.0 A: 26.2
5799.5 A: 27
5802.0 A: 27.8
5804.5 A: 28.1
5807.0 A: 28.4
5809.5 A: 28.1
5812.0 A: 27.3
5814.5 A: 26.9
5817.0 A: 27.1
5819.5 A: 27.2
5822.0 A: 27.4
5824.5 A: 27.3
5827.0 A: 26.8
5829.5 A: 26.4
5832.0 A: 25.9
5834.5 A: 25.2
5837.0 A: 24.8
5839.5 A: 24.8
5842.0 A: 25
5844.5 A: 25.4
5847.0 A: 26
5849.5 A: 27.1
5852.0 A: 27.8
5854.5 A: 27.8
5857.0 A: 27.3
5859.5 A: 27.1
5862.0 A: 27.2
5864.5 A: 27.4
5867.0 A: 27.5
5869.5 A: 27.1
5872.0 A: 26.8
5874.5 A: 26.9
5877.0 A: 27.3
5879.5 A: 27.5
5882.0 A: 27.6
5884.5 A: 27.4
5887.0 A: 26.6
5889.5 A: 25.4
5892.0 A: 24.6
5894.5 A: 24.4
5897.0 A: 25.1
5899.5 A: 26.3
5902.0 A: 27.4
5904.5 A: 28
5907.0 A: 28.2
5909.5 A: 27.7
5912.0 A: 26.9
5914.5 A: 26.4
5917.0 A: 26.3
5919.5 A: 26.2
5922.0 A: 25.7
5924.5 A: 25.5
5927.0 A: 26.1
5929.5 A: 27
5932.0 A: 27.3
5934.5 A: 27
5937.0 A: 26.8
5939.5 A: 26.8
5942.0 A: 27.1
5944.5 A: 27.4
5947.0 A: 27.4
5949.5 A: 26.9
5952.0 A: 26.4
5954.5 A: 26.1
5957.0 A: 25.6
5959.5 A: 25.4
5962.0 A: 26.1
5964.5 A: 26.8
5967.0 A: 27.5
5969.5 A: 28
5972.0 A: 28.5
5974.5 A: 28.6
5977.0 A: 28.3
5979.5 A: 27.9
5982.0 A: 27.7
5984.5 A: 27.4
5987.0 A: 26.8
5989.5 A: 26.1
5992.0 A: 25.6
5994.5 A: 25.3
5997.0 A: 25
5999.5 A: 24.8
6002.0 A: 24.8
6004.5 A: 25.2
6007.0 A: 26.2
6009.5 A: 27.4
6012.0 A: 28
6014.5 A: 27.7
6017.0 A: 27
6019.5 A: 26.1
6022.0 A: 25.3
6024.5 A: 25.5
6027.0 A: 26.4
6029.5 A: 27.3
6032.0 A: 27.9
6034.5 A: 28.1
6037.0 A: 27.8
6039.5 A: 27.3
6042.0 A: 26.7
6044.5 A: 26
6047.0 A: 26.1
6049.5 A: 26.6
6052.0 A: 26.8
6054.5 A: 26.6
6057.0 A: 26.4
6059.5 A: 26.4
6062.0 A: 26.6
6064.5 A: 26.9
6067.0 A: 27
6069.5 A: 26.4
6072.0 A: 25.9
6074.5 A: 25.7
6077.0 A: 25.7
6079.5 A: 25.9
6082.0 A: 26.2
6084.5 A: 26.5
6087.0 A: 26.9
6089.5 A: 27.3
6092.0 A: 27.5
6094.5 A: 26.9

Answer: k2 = 0.42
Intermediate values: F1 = 9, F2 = 5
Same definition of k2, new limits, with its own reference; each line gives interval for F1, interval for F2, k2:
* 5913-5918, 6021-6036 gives 0.02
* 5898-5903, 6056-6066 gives 0.05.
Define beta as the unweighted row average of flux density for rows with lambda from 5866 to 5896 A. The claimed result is 26.6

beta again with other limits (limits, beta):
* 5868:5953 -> 26.7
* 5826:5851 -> 25.7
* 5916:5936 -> 26.4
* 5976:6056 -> 26.6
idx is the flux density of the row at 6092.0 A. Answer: 27.5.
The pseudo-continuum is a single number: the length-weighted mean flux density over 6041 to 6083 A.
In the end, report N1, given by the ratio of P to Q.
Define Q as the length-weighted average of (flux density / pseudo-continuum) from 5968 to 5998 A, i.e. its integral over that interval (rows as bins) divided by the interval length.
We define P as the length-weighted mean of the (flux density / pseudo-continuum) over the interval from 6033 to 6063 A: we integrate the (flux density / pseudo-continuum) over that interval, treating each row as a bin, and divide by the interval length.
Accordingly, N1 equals 0.99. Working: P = 1.017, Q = 1.03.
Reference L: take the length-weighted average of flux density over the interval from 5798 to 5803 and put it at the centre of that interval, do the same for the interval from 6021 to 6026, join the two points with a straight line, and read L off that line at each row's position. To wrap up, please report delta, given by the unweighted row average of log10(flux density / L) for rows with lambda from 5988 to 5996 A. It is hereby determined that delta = -0.001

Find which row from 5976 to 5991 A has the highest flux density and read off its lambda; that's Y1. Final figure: 5977.0 A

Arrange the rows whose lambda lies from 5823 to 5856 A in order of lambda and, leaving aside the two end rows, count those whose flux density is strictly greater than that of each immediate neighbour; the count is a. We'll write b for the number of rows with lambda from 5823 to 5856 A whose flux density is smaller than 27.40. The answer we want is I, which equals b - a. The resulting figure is 11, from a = 0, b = 11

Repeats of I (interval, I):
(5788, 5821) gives 7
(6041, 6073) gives 11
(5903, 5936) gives 8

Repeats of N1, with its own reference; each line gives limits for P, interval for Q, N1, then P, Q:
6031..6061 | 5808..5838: 1.01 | 1.020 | 1.01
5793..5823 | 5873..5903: 1.04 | 1.036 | 1.00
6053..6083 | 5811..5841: 1.00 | 0.999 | 1.00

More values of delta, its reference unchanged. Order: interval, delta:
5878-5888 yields 0.010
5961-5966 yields 0.008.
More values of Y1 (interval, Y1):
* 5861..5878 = 5867.0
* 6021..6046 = 6034.5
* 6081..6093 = 6092.0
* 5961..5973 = 5972.0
